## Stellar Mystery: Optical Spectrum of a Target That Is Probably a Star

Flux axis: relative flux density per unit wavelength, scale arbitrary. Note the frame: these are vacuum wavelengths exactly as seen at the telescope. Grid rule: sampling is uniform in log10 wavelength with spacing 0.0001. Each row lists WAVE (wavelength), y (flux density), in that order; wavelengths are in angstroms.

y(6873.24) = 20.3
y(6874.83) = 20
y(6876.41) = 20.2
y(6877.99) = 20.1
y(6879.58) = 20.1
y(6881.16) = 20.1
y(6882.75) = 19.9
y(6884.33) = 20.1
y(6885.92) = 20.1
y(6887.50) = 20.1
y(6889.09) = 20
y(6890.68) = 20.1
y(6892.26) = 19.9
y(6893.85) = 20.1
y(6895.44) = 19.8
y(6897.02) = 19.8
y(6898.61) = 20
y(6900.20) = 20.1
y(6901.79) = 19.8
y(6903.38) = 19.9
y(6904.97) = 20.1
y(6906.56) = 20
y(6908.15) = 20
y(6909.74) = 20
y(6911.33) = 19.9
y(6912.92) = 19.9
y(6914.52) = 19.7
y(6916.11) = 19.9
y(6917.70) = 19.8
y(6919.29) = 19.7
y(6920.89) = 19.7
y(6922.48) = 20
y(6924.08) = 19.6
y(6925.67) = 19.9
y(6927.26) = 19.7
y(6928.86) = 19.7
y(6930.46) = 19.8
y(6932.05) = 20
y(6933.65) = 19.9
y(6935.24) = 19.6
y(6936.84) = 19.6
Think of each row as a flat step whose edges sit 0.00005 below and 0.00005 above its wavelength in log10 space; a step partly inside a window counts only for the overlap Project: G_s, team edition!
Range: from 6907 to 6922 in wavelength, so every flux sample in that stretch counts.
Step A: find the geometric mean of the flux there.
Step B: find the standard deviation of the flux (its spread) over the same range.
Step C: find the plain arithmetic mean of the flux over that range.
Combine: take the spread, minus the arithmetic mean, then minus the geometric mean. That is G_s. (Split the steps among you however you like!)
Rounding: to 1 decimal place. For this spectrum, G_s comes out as -39.6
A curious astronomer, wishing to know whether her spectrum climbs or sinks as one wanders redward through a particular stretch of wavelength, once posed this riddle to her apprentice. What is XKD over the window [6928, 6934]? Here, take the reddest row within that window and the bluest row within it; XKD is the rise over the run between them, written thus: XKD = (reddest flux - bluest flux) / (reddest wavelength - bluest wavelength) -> 0.042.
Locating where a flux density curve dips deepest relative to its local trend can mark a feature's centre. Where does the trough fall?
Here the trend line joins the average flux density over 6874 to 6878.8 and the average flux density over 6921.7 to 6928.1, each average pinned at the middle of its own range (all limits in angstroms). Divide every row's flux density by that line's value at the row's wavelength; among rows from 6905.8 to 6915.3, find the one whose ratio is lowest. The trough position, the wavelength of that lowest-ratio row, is 6914.52 angstroms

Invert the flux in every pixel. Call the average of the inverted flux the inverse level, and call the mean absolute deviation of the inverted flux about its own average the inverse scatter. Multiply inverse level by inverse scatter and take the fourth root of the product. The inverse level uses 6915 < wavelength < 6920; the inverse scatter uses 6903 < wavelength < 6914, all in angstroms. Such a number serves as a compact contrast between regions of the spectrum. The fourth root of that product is 0.0528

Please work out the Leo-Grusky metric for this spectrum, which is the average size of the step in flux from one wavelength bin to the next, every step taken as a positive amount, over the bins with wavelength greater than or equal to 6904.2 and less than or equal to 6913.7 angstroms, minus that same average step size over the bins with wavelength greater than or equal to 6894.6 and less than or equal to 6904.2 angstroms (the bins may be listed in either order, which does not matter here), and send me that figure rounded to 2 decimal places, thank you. -0.10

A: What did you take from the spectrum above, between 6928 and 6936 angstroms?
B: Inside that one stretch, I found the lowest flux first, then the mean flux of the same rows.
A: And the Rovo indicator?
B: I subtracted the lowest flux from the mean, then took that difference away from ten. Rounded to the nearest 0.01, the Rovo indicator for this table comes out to 9.80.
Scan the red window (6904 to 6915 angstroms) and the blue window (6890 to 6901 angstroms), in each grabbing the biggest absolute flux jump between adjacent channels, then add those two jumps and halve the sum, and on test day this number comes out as 0.25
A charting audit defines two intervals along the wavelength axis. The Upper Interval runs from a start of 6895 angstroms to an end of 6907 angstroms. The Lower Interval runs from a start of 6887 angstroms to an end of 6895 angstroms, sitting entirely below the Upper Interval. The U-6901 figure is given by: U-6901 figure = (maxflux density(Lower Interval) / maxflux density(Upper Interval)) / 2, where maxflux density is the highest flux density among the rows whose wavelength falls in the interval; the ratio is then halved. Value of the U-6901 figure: 0.500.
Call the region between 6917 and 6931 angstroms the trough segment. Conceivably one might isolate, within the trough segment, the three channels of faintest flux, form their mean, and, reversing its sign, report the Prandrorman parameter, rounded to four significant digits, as -19.67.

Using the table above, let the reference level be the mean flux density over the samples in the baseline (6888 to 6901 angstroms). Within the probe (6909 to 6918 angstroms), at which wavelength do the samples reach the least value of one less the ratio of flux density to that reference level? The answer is 6909.74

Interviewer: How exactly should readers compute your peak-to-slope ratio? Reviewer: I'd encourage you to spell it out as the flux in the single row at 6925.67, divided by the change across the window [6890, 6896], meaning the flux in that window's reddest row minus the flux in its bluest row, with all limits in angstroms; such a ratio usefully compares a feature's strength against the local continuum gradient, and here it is -66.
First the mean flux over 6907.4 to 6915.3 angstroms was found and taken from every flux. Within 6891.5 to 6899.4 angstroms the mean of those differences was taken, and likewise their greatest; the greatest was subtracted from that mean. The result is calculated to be -0.18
